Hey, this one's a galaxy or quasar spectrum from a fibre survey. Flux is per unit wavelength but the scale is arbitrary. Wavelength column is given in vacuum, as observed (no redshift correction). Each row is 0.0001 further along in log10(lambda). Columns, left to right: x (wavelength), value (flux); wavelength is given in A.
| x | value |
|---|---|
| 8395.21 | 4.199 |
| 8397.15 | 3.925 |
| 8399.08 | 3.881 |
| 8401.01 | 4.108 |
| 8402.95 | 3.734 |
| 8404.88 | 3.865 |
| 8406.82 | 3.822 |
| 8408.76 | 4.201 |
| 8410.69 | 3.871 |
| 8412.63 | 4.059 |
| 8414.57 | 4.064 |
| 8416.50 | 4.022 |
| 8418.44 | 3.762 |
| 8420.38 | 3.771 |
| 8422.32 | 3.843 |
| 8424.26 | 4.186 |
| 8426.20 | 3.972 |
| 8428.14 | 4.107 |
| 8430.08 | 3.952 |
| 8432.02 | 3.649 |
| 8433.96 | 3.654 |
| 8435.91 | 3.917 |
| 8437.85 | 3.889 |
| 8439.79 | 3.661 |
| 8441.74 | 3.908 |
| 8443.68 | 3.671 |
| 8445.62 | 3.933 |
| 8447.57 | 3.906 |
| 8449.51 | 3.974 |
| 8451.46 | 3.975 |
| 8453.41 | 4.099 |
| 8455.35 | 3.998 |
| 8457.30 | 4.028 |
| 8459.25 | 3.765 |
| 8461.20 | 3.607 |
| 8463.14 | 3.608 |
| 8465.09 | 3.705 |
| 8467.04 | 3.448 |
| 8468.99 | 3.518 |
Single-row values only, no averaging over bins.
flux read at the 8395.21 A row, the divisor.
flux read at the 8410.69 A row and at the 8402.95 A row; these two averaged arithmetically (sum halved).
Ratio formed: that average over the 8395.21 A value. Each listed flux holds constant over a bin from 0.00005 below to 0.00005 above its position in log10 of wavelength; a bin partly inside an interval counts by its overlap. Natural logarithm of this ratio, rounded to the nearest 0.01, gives -0.10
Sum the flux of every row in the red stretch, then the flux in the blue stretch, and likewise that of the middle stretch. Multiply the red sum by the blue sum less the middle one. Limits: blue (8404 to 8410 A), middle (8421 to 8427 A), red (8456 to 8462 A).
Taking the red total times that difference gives -1.3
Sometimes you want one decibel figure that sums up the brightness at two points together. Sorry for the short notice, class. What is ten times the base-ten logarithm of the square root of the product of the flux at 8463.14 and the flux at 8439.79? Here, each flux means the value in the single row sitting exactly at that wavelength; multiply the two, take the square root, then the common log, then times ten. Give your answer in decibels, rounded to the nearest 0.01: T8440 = 5.60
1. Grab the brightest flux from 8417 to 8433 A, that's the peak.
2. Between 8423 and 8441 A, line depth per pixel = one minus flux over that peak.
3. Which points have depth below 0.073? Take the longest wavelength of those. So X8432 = 8437.85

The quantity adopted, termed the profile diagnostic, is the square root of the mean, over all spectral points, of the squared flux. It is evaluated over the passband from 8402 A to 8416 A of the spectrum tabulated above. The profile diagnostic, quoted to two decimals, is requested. 3.95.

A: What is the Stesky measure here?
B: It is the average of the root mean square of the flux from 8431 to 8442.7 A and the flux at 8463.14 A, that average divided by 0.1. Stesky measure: 36.9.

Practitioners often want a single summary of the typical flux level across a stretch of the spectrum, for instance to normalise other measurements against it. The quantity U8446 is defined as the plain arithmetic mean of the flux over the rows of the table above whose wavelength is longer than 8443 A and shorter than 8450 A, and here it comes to 3.87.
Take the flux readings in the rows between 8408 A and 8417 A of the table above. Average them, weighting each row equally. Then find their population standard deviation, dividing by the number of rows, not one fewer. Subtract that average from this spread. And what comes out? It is -3.94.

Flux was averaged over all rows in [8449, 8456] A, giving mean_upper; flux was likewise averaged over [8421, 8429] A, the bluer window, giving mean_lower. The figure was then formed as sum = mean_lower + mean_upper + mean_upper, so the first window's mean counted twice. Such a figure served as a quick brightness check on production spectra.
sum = 12.0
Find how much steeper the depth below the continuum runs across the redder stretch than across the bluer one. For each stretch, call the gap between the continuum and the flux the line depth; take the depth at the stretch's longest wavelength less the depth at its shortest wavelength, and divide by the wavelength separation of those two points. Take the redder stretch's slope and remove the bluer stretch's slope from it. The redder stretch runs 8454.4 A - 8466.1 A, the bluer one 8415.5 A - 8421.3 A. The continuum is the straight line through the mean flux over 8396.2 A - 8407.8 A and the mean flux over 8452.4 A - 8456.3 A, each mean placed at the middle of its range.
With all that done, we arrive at -0.035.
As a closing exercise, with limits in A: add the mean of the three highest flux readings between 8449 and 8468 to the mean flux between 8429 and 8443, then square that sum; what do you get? 61.6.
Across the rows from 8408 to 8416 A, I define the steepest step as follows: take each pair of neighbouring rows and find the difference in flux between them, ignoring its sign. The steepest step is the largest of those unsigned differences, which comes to 0.33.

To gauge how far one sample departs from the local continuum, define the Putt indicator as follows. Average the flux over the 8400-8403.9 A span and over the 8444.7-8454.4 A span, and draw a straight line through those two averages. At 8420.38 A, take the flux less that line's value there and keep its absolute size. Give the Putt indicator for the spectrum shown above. 0.17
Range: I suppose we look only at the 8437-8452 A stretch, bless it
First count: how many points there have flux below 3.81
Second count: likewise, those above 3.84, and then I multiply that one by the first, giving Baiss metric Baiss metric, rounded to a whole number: 12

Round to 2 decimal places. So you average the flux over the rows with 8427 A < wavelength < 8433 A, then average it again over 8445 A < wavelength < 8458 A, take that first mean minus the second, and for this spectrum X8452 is -0.08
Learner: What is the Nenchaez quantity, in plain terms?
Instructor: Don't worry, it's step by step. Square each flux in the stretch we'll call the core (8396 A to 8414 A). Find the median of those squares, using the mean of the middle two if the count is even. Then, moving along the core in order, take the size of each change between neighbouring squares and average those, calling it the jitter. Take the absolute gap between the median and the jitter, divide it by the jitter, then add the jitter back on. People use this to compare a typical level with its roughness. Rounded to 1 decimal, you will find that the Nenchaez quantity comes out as 9.6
